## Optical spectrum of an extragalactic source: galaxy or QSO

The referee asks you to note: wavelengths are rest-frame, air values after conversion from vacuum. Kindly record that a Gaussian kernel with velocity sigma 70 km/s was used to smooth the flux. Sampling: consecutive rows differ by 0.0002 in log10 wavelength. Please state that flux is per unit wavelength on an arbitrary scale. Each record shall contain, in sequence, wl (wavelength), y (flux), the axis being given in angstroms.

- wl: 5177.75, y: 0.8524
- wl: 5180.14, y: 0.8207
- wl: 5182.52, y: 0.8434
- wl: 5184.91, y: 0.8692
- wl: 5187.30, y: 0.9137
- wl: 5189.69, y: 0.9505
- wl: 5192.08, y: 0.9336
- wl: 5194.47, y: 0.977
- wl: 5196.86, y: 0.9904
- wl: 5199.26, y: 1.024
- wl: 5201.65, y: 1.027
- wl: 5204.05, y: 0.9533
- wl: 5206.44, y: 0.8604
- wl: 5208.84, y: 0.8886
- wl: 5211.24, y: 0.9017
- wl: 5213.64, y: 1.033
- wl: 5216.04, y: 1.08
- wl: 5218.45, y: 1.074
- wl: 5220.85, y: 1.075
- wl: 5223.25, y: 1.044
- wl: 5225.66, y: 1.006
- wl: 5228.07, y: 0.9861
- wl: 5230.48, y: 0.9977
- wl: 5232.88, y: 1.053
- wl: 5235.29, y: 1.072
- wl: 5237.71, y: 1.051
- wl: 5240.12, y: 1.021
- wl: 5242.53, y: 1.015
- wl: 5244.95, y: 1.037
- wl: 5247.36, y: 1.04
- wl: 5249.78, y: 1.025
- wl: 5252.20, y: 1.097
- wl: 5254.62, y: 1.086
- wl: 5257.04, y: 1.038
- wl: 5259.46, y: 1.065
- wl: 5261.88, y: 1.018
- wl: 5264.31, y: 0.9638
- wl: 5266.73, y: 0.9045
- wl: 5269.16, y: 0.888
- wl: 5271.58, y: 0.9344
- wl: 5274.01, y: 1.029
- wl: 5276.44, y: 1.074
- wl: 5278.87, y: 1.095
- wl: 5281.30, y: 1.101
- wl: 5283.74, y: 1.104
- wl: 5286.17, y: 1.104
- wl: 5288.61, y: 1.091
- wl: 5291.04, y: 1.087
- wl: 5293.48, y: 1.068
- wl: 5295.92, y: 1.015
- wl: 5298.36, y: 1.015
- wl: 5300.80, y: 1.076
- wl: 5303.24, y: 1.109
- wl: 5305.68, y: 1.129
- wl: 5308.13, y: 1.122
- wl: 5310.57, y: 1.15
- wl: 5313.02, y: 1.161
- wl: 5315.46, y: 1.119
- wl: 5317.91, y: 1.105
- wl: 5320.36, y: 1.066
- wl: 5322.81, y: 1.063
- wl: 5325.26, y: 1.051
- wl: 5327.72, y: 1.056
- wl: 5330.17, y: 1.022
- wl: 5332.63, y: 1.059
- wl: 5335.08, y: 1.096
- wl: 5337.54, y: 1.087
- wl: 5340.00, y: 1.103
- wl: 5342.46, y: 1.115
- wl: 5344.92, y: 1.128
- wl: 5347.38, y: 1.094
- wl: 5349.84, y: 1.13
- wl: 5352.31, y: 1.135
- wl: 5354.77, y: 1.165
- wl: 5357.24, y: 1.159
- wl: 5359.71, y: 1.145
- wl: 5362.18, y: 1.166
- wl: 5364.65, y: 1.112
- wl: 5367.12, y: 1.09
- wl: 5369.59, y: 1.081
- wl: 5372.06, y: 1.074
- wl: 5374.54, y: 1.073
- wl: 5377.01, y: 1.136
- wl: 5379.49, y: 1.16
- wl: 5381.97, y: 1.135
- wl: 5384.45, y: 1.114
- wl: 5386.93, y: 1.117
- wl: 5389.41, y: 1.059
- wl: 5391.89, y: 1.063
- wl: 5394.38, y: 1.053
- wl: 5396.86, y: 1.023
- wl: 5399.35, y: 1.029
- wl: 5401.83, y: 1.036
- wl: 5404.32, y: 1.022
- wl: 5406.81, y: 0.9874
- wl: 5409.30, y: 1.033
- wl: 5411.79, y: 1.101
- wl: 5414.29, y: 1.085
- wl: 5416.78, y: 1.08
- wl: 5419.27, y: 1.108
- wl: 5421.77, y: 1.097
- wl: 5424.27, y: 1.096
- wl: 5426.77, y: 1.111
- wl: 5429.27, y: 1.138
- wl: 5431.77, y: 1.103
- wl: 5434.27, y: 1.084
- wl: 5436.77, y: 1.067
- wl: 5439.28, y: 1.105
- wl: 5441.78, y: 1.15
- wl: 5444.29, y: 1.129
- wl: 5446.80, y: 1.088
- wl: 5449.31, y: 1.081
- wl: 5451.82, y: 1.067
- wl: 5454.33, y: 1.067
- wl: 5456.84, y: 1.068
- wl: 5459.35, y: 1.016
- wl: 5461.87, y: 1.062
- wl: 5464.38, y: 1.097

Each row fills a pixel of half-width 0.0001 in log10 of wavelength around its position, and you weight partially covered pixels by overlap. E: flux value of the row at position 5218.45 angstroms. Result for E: 1.074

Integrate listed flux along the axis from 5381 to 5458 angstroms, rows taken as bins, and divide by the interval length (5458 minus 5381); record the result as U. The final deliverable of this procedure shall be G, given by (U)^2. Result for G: 1.17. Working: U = 1.080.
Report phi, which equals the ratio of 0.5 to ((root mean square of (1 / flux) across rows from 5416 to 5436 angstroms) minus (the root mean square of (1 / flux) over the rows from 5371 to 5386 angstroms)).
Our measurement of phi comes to 50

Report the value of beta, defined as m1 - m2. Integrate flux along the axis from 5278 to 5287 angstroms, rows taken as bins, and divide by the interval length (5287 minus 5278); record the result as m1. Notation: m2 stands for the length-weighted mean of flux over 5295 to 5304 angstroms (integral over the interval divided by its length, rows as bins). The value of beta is 0.05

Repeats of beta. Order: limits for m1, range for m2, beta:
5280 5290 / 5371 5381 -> -0.01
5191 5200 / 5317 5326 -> -0.09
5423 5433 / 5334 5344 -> 0.01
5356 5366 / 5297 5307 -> 0.06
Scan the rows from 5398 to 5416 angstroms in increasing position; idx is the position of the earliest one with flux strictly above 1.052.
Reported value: 5411.79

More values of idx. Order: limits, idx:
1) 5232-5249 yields 5232.88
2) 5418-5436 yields 5419.27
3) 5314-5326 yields 5315.46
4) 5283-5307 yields 5283.74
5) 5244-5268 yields 5252.20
